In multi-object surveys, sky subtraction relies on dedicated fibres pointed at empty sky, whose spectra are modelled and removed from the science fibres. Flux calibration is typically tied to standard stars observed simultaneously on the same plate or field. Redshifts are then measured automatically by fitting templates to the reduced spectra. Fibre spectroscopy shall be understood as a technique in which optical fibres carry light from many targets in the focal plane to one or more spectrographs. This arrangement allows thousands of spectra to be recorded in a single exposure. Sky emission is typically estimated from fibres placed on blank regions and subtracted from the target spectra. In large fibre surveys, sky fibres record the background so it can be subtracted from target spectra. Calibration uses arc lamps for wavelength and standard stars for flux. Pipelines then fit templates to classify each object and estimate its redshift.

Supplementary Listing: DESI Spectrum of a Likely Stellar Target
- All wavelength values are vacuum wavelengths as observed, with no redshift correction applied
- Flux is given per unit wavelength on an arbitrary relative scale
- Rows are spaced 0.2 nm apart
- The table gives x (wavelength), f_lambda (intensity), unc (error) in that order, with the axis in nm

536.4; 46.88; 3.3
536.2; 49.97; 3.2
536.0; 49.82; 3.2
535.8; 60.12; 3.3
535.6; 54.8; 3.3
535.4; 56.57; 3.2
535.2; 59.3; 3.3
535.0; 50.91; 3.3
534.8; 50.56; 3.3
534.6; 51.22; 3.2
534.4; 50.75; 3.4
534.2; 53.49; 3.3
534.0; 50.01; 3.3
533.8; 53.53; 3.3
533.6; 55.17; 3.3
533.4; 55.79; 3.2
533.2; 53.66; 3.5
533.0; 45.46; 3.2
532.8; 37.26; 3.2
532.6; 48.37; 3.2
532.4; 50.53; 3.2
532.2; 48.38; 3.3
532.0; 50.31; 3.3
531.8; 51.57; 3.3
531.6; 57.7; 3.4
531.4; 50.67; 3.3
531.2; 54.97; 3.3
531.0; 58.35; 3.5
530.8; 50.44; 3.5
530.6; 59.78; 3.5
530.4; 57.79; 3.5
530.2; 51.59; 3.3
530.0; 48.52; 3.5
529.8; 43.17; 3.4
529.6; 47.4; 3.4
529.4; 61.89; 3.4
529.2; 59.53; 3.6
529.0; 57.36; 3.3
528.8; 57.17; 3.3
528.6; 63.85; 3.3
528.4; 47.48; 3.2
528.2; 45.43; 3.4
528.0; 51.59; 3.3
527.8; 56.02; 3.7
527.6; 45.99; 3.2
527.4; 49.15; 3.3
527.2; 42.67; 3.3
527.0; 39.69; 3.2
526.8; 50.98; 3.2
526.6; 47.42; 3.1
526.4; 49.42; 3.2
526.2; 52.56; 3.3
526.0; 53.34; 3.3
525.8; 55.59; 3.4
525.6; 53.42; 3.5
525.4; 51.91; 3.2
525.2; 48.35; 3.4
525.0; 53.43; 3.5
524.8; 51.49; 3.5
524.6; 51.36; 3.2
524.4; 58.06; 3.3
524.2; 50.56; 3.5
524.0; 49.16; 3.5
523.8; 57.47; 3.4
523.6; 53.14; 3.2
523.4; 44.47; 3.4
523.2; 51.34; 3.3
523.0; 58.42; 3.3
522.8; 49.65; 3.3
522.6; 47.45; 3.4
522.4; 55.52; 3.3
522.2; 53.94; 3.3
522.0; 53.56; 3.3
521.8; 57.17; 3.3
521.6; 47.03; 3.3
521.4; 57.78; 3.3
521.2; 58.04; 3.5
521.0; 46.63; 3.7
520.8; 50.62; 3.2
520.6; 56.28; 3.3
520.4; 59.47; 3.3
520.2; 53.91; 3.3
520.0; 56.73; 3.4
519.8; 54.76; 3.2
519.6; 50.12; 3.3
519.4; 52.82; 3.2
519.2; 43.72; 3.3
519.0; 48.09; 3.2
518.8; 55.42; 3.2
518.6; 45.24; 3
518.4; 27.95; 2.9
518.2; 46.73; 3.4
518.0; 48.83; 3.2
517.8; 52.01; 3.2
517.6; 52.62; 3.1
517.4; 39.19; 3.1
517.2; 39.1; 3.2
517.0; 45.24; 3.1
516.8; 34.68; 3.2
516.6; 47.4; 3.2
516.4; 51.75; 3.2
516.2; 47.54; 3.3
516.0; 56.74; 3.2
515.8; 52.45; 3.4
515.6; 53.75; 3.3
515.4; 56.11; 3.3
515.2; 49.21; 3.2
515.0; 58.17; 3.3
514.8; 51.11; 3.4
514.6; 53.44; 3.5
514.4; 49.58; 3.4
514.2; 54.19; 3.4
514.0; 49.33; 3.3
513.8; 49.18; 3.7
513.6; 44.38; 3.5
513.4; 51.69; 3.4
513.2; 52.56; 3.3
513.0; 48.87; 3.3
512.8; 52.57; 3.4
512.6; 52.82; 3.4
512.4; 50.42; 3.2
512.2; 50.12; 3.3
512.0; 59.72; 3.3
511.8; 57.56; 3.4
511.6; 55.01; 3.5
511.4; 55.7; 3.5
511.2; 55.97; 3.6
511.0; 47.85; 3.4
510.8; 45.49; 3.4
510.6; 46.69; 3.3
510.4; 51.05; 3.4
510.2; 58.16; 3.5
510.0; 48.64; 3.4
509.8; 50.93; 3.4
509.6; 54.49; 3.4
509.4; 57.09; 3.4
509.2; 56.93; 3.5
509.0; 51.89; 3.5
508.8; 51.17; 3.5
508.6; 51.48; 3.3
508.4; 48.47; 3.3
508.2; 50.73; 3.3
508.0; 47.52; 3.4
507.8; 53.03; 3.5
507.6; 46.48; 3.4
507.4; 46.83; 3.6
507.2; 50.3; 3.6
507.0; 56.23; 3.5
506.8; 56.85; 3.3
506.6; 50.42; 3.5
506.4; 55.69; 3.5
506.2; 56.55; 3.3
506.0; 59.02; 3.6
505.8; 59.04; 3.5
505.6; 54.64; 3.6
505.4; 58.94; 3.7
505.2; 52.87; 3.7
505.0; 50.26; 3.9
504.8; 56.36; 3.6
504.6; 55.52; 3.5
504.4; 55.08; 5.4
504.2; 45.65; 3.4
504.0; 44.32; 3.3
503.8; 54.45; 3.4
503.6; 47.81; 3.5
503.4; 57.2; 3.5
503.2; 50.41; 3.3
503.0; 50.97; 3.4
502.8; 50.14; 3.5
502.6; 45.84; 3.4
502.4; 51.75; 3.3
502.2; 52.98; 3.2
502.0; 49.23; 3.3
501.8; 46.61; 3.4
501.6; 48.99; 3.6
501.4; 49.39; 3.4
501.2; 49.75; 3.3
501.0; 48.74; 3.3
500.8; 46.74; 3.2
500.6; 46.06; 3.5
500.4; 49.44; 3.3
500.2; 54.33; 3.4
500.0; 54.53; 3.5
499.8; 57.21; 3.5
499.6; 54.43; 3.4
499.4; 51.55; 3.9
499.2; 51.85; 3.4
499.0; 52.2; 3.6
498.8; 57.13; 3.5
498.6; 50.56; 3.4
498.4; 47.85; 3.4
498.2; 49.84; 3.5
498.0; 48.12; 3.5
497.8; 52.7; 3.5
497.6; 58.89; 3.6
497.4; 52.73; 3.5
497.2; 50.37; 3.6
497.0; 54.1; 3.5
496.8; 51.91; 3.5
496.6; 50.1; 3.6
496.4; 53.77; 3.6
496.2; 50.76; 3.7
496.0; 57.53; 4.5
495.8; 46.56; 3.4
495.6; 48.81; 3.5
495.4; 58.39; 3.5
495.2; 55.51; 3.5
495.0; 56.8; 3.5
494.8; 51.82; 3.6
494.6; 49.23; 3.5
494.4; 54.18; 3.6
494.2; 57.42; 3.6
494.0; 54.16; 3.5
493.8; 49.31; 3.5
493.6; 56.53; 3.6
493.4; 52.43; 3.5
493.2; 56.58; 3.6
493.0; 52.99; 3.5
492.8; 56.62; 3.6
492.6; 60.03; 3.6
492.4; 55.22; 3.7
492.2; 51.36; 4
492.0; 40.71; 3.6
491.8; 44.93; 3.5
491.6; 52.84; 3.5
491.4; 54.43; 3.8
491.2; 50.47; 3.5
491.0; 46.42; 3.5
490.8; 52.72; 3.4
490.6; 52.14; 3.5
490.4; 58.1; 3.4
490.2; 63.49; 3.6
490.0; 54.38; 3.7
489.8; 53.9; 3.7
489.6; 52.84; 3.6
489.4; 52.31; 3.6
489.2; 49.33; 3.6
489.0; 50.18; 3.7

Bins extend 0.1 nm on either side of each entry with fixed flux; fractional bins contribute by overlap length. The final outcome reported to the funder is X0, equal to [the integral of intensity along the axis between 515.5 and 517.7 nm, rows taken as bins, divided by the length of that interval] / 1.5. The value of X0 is 31.5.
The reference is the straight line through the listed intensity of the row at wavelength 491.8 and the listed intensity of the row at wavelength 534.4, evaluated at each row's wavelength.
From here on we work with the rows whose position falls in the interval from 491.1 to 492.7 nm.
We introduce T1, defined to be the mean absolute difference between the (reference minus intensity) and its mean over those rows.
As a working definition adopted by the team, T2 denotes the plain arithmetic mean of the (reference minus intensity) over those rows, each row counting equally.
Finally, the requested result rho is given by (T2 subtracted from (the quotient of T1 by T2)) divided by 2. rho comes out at 2.8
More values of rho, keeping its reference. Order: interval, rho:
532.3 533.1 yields -2.2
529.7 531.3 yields 0.6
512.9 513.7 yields -0.2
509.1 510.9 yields 1.9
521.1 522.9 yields 1.7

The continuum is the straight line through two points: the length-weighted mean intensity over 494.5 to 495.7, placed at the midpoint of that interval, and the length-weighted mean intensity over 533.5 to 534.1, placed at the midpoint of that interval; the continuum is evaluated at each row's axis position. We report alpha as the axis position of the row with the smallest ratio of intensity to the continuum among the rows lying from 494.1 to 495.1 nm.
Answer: 494.6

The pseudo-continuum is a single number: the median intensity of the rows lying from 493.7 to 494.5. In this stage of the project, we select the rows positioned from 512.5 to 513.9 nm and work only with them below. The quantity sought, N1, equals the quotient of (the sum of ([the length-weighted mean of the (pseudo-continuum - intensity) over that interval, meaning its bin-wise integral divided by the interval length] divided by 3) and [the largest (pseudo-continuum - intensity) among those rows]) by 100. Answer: 0.11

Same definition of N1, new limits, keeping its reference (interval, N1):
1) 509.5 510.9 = 0.10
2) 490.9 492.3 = 0.15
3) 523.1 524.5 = 0.10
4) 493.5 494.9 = 0.05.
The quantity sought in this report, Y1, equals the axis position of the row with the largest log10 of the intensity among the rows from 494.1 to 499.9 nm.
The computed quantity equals 497.6 nm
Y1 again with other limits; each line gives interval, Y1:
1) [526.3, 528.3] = 527.8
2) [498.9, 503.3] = 499.8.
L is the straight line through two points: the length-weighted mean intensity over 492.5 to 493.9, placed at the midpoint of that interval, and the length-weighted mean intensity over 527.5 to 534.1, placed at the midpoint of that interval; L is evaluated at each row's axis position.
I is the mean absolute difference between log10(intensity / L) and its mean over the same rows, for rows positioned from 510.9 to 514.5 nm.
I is 0.025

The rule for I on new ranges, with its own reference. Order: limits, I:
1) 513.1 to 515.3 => 0.022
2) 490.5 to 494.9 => 0.027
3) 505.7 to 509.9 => 0.028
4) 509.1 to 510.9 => 0.033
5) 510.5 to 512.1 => 0.040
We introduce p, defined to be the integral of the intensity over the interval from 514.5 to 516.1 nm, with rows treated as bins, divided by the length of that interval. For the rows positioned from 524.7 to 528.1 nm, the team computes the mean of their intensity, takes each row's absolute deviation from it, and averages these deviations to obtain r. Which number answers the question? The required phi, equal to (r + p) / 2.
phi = 28.6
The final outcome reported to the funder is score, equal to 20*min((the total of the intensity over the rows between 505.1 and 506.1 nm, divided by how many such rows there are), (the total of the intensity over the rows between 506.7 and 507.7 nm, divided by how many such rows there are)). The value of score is 1027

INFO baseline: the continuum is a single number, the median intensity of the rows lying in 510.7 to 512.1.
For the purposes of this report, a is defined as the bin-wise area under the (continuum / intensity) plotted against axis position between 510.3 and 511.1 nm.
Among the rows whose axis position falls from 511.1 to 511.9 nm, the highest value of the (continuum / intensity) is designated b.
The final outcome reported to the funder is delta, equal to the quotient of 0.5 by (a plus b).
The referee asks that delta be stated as 0.257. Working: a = 0.93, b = 1.013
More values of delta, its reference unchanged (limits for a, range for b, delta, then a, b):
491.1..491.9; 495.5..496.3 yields 0.240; 0.88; 1.196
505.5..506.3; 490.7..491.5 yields 0.253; 0.78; 1.200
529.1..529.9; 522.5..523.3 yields 0.246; 0.86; 1.174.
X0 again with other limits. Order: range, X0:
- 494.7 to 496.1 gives 35.8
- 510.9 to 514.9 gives 34.7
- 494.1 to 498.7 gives 35.0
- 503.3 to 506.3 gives 35.9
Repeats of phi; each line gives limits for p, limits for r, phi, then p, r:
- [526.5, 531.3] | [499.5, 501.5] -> 27.6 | 52.0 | 3.3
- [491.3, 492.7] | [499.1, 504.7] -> 27.2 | 51.4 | 3.0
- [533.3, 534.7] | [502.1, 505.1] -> 28.1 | 52.9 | 3.3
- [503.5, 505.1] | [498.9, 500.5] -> 26.6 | 51.2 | 1.9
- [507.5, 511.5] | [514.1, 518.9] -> 28.5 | 51.5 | 5.4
